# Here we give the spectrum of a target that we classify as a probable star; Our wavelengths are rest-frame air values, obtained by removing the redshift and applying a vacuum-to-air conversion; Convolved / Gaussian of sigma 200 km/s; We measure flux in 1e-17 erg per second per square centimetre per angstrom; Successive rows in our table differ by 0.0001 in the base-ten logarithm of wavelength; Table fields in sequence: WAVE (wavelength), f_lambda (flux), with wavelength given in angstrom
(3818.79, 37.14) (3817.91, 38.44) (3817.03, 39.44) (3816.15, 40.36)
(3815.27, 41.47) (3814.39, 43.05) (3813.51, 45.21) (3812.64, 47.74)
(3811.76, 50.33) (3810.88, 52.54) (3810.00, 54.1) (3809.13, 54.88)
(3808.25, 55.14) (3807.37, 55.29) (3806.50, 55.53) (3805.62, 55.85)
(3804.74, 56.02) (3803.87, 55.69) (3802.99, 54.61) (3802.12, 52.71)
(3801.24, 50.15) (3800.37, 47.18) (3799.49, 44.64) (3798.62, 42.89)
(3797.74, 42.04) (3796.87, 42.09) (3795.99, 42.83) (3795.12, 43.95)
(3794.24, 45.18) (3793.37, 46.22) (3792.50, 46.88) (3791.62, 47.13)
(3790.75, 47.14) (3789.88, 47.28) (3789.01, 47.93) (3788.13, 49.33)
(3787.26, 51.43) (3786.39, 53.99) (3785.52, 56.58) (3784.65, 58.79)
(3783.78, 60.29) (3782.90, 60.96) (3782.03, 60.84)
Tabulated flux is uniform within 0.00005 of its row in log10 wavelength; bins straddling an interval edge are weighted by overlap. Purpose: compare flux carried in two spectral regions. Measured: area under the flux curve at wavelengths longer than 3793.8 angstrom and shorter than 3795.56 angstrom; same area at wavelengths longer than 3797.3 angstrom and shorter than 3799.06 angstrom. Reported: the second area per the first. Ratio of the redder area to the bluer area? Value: 0.95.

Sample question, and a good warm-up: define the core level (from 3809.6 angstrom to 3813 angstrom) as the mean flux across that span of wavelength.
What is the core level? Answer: 51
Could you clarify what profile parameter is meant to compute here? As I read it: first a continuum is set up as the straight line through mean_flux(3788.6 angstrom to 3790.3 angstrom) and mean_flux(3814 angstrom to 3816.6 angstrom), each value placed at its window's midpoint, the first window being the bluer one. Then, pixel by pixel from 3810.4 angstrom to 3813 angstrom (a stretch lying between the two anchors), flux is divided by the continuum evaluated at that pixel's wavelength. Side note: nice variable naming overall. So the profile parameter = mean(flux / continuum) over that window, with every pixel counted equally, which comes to 1.18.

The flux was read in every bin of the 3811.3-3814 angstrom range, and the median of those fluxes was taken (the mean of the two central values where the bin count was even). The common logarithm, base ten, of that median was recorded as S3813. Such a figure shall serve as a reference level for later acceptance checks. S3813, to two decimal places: 1.68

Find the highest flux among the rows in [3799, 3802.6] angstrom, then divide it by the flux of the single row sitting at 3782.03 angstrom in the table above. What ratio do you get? 0.87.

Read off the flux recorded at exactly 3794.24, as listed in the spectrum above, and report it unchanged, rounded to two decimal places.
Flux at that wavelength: 45.18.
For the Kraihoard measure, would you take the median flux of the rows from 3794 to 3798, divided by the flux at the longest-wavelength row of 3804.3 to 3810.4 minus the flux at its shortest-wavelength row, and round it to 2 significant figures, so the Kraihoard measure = -22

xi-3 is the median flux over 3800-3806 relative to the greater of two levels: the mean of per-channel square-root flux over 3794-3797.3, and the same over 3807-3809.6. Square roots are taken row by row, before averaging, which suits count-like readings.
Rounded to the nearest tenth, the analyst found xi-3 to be 7.4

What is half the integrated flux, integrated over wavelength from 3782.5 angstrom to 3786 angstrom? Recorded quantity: 103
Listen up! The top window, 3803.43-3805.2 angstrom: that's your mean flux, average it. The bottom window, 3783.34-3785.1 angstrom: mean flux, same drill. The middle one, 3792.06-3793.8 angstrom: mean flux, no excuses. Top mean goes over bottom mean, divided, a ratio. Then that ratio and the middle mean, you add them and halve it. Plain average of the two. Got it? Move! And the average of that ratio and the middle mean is 23.74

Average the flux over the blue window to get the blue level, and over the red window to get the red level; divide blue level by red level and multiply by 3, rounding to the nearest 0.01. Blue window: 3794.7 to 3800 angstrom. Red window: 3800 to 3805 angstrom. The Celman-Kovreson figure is 2.45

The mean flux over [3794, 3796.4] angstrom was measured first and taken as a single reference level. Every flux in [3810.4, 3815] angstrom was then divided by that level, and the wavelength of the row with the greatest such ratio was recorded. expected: 3810.88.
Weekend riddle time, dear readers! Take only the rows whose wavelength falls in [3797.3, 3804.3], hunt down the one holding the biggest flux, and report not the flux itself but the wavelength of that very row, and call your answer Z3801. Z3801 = 3803.87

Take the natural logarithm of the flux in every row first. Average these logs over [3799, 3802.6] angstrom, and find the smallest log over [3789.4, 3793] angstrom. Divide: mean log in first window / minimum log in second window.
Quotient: 1.01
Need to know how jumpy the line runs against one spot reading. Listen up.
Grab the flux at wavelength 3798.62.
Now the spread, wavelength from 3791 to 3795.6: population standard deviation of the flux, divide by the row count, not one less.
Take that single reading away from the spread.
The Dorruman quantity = -41.7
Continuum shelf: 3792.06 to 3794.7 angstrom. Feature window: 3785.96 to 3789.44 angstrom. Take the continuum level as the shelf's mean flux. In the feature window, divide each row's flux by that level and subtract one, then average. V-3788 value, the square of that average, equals 0.010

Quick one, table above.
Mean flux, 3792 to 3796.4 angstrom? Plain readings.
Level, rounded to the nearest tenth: 45.0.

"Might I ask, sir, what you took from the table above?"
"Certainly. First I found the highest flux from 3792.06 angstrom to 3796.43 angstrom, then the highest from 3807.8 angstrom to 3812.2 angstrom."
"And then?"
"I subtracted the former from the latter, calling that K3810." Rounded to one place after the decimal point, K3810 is 8.3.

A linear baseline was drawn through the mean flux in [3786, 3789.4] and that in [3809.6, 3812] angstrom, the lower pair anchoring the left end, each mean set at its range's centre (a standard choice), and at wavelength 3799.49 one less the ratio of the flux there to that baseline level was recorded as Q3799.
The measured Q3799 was 0.13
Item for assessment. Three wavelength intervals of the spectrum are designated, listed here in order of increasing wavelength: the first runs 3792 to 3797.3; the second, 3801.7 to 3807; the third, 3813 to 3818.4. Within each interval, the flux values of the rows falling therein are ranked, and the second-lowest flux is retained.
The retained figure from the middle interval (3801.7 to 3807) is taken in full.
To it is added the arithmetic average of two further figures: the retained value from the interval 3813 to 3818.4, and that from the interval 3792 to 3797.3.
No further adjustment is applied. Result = 96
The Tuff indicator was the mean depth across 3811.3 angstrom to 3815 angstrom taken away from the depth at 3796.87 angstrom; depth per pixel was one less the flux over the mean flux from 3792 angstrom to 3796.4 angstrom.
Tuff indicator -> 0.10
